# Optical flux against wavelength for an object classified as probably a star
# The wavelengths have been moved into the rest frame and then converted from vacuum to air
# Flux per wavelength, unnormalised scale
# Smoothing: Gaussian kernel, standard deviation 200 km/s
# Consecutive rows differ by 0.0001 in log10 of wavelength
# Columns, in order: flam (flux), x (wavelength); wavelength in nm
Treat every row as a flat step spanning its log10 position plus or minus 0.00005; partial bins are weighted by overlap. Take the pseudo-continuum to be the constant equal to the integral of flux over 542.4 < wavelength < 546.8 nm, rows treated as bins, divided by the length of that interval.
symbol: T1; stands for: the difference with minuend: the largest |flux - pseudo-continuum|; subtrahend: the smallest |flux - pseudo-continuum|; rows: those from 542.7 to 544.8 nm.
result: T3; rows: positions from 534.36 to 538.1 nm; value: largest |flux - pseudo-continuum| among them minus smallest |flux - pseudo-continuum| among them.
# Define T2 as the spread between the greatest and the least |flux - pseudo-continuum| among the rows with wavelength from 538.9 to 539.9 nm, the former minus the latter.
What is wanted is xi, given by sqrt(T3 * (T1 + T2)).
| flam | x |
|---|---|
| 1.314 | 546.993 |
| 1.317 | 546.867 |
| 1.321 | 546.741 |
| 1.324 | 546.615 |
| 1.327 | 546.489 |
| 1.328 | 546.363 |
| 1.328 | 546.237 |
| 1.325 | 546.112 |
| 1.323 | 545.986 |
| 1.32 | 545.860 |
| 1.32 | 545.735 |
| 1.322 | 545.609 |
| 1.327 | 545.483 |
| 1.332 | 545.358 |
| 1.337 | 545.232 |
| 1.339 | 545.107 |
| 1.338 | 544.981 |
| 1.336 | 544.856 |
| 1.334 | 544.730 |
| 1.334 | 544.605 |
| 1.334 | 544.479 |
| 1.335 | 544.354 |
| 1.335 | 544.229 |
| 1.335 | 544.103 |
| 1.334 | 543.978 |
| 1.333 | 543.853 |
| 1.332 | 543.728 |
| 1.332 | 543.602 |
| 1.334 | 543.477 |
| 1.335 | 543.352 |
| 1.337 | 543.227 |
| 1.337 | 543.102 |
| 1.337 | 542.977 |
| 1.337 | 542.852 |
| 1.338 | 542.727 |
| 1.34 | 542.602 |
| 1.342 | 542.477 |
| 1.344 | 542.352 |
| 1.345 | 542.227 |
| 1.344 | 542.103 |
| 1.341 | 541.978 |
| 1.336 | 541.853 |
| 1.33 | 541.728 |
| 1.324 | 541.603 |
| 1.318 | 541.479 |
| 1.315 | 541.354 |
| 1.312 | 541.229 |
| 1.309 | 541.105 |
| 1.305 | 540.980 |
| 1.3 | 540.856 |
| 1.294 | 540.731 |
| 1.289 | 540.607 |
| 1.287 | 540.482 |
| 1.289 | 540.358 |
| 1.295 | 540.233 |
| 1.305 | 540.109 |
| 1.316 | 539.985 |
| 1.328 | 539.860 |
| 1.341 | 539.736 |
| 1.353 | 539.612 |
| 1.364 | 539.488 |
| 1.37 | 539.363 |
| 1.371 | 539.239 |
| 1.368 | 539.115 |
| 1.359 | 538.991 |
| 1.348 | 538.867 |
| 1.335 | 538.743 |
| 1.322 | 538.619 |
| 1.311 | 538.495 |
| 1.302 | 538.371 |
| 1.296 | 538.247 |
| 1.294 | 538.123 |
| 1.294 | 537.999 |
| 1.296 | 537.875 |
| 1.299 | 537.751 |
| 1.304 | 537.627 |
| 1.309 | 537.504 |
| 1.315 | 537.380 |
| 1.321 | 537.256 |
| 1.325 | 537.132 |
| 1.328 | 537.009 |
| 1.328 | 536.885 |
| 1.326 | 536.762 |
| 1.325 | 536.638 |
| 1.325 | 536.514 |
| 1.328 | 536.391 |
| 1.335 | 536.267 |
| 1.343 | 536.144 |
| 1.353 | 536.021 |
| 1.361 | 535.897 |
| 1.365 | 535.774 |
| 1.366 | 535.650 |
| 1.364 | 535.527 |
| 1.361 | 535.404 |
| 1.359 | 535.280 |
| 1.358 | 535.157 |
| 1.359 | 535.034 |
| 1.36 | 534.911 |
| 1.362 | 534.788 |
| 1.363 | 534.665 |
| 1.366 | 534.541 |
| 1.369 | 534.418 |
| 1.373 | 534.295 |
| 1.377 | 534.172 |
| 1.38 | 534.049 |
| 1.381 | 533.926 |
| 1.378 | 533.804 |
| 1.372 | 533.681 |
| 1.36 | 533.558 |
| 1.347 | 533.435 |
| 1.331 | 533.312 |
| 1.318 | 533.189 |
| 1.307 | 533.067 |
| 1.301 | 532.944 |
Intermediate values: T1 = 0.006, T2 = 0.035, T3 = 0.0349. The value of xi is 0.0379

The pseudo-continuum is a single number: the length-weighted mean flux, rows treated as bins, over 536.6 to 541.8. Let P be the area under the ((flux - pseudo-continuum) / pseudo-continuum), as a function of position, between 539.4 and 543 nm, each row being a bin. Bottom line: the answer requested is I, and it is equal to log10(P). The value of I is -1.96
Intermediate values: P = 0.0111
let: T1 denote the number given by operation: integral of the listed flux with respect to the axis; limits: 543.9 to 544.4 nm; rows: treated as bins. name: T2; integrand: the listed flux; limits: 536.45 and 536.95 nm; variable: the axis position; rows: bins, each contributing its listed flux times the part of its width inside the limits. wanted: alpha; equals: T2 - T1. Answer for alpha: 0.00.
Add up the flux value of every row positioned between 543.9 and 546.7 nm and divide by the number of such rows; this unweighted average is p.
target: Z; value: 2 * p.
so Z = 2.66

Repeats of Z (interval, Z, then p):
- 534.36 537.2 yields 2.70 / 1.35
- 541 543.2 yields 2.66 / 1.33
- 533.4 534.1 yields 2.74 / 1.37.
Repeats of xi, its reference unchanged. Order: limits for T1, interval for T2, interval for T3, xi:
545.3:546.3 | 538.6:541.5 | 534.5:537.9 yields 0.0421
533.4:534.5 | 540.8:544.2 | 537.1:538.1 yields 0.0452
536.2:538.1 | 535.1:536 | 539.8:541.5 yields 0.0419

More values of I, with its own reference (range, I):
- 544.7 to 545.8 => -2.00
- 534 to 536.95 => -1.11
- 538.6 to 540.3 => -1.55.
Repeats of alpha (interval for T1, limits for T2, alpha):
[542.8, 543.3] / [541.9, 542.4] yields 0.00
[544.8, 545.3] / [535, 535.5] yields 0.01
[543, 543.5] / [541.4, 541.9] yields -0.01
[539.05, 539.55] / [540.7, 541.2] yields -0.03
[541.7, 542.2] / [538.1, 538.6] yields -0.02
